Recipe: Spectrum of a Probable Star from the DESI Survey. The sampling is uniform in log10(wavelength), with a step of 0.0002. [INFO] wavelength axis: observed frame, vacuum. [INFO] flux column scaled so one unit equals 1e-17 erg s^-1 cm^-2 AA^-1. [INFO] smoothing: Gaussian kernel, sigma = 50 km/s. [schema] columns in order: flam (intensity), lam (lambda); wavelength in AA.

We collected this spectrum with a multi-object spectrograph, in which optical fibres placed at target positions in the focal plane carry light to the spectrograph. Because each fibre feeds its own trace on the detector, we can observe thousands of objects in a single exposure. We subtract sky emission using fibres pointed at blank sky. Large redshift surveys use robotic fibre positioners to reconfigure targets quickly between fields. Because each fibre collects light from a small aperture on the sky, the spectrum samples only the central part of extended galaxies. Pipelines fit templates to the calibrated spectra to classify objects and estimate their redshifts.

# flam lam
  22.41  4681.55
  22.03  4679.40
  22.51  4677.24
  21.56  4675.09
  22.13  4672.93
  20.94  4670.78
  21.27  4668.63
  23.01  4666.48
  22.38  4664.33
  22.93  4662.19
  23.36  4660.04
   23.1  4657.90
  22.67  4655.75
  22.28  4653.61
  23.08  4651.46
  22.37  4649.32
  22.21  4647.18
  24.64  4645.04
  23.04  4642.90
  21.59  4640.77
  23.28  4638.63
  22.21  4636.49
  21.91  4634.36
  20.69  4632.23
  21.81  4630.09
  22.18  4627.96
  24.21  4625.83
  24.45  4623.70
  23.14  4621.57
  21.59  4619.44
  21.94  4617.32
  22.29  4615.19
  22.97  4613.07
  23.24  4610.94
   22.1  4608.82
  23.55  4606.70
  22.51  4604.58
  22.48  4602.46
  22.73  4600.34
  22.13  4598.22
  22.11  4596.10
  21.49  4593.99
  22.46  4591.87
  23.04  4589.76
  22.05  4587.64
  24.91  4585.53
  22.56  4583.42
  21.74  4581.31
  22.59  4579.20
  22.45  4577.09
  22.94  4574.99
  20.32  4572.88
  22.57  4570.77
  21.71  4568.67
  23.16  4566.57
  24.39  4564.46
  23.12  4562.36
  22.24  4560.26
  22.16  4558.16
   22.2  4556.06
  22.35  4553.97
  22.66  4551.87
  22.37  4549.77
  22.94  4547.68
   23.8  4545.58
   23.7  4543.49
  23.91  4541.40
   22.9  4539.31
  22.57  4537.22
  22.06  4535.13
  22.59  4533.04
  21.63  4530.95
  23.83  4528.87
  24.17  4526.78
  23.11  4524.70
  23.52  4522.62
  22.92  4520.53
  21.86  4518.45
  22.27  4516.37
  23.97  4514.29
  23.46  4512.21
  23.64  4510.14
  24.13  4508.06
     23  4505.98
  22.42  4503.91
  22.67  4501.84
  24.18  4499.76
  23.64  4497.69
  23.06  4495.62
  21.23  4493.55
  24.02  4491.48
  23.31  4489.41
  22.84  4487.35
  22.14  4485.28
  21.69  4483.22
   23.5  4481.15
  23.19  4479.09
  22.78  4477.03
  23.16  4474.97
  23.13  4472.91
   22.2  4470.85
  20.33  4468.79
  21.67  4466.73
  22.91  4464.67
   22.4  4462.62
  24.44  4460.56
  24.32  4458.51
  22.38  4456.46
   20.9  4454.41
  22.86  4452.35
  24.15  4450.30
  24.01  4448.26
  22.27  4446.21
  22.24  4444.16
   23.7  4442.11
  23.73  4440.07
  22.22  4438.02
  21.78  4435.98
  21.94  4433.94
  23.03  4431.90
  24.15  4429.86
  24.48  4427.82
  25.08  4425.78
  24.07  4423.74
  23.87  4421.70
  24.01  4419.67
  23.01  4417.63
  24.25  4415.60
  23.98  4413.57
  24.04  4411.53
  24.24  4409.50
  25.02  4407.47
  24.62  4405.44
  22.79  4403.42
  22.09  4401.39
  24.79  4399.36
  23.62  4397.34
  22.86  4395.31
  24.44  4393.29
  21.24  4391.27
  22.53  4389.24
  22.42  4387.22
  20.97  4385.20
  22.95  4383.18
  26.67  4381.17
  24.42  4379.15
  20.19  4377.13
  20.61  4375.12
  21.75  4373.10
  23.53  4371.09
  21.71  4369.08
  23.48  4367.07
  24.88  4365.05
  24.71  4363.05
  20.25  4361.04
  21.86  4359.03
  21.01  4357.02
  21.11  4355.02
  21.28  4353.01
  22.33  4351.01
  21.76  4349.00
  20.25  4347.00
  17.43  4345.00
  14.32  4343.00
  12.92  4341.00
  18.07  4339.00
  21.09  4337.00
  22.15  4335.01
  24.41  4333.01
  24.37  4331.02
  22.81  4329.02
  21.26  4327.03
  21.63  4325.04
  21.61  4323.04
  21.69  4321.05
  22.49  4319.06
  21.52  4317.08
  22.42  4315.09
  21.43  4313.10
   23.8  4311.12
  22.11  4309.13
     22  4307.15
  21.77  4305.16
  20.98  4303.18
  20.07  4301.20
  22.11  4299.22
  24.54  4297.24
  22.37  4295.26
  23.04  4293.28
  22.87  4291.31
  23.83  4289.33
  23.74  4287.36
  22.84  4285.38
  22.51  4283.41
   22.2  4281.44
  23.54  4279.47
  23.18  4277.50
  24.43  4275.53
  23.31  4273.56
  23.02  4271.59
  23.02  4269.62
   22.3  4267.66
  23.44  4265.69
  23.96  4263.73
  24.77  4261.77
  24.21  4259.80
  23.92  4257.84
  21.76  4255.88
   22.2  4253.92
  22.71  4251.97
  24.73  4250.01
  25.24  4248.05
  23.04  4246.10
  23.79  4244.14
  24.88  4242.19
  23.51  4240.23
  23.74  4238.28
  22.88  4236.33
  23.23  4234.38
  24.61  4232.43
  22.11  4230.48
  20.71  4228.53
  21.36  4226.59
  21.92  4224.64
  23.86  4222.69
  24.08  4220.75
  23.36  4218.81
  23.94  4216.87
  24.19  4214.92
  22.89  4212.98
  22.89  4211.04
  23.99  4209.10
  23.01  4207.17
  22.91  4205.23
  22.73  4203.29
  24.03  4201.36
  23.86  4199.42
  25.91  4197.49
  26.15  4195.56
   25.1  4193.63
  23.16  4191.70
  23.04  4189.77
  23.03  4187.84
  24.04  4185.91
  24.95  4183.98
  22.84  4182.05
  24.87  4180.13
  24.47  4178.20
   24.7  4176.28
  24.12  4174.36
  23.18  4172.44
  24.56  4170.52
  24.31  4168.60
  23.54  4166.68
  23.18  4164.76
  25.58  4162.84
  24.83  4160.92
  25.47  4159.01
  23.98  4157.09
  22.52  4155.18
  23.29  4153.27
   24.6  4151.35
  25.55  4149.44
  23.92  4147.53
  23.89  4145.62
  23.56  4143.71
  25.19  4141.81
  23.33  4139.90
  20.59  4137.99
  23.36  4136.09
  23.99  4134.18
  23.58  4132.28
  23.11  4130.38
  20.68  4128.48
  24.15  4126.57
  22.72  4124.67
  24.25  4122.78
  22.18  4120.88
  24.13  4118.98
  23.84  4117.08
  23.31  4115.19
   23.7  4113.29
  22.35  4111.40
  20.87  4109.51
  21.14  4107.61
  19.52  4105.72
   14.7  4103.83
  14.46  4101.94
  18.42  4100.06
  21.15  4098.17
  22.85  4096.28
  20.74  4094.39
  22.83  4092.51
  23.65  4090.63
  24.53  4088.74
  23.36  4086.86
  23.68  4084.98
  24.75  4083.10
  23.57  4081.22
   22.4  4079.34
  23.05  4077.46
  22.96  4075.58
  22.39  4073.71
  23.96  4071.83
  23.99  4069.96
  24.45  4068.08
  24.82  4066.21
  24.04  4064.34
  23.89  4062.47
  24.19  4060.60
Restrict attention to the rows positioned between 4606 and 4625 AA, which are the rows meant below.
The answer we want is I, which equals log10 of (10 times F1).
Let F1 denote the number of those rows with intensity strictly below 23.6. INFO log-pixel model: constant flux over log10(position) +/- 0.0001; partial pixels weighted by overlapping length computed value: 1.90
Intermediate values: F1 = 8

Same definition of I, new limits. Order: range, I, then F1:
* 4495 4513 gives 1.70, 5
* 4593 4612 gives 1.95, 9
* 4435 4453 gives 1.70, 5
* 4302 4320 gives 1.90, 8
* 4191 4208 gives 1.60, 4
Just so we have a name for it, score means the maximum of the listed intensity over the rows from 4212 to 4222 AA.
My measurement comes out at 24.19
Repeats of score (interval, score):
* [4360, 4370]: 24.88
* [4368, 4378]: 23.53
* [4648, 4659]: 23.1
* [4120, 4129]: 24.25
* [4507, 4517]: 24.13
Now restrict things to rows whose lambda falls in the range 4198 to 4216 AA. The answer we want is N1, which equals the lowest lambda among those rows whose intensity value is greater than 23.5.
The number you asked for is 4199.42 AA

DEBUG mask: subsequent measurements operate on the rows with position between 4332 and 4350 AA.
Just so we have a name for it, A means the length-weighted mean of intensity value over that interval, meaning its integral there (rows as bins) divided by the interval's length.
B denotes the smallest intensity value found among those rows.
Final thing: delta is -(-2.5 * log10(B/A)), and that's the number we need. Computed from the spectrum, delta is -0.43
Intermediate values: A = 19.2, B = 12.92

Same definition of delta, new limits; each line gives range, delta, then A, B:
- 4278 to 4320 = -0.12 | 22.5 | 20.07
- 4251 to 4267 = -0.08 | 23.4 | 21.76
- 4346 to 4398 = -0.11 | 22.4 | 20.19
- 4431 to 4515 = -0.13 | 22.9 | 20.33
